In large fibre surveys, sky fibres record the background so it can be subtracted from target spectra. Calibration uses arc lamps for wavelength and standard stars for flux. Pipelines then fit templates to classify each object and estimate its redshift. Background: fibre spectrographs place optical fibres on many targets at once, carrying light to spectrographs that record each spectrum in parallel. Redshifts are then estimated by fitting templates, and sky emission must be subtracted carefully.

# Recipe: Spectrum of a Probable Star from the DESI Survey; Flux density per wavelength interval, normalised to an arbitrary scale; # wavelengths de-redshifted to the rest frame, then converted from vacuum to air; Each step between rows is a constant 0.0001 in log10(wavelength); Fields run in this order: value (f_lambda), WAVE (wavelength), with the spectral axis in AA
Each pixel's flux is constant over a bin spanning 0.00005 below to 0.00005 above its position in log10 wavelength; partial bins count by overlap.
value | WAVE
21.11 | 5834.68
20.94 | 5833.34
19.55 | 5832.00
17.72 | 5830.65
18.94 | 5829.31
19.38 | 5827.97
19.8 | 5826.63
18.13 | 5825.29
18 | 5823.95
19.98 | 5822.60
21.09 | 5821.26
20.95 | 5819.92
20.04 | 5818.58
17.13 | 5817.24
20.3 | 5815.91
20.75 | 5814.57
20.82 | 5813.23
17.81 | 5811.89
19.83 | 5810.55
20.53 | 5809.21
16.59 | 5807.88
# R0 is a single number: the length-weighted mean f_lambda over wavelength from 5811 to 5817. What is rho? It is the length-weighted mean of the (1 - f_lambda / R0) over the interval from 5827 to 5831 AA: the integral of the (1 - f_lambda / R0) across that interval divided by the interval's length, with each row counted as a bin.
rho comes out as 0.05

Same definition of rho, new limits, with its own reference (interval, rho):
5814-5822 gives -0.02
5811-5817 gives 0.00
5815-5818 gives 0.04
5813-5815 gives -0.05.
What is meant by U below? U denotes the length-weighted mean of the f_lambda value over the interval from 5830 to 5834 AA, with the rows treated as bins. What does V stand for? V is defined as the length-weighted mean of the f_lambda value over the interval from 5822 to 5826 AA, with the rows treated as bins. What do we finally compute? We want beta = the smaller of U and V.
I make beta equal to 18.66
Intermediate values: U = 19.4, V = 18.7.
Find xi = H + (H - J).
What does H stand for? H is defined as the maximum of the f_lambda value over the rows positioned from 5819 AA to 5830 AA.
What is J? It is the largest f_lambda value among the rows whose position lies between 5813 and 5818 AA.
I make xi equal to 21.4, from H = 21.09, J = 20.82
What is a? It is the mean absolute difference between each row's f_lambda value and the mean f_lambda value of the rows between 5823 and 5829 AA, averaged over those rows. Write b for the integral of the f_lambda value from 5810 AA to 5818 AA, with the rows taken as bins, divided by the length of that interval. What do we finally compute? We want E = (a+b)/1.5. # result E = 13.5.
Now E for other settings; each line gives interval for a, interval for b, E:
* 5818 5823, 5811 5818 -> 13.3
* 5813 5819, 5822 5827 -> 13.3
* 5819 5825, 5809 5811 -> 14.1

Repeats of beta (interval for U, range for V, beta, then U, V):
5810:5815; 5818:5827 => 19.69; 19.7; 19.7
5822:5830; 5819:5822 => 19.03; 19.0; 20.9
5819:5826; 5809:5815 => 19.63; 19.6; 19.8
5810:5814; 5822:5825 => 18.81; 19.5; 18.8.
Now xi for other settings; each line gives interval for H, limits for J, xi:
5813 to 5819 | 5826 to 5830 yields 21.8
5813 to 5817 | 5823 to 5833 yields 21.8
